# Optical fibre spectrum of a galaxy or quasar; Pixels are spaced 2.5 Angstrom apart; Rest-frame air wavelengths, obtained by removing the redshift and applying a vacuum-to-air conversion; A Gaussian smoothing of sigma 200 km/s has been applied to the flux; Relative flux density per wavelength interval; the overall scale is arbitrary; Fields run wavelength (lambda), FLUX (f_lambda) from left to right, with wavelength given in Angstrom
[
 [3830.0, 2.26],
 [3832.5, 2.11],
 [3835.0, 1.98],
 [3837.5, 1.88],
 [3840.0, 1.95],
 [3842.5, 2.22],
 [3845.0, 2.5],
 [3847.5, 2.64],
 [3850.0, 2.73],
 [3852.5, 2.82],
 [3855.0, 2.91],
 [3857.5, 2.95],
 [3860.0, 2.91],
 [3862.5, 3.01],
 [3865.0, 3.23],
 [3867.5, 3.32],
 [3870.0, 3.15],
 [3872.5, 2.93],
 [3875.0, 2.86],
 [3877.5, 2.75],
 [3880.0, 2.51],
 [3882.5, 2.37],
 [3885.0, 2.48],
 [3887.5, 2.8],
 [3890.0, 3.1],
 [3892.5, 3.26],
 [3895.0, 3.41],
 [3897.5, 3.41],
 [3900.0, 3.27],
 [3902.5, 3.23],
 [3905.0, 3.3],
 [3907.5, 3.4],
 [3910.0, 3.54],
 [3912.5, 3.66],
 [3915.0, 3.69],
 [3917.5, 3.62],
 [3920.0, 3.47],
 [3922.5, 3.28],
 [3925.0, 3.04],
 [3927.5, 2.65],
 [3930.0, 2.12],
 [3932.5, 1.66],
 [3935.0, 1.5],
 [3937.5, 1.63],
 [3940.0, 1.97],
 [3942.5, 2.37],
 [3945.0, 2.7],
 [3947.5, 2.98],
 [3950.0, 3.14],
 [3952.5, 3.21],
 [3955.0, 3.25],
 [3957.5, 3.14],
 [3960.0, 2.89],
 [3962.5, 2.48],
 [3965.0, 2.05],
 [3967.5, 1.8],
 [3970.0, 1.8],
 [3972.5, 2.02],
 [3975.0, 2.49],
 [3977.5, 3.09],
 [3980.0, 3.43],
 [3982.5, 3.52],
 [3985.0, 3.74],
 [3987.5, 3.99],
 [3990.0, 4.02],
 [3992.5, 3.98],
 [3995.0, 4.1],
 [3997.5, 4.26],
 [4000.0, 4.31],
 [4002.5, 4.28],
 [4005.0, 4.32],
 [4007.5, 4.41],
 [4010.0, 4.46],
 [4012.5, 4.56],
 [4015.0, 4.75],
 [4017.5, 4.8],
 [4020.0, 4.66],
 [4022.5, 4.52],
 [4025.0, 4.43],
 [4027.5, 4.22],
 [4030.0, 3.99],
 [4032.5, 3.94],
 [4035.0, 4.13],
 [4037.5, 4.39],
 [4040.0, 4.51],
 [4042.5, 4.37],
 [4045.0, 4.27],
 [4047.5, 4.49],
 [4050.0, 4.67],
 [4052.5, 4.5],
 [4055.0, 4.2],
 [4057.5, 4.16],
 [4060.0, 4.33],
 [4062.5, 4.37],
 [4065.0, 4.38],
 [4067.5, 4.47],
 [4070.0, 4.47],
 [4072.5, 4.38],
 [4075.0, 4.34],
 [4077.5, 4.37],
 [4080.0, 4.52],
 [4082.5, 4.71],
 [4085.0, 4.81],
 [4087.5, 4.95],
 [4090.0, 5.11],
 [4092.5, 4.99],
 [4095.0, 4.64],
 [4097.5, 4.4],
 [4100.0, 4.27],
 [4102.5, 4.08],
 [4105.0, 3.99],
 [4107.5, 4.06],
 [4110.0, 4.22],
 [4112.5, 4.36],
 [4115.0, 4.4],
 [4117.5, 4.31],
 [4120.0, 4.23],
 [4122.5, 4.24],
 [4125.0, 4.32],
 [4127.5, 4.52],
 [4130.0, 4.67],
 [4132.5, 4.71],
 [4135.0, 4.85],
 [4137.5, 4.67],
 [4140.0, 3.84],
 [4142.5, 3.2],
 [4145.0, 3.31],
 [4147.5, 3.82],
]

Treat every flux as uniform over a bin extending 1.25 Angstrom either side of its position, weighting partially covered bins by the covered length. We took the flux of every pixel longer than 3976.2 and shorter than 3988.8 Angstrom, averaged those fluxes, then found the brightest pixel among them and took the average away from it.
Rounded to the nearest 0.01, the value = 0.44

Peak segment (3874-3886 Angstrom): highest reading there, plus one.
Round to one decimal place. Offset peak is 3.9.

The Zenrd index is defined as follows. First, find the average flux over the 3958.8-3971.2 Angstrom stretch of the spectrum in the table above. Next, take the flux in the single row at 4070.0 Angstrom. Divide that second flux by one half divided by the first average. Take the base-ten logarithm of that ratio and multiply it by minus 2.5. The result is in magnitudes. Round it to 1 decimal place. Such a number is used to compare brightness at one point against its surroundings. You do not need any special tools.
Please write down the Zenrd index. -3.2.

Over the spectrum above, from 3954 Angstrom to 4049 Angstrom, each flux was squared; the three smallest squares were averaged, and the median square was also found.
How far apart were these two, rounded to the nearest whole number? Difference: 13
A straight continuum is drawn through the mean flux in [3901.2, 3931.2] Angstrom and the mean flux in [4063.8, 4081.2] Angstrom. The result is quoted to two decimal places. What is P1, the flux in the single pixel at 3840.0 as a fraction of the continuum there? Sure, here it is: 0.73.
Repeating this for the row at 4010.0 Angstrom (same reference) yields 1.13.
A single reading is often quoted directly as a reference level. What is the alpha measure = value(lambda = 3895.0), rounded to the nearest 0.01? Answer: 3.41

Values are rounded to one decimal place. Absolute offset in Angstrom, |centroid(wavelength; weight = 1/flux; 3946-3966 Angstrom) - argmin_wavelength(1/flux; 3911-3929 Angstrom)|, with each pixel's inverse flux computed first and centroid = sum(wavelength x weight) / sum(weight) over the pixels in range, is 42.0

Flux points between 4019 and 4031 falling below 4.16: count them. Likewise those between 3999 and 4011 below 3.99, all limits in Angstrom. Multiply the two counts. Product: 0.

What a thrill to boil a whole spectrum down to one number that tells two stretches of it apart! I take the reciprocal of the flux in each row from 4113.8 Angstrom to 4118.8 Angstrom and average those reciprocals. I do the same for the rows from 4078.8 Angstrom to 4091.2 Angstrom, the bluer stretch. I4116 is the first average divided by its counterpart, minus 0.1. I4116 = 1.0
